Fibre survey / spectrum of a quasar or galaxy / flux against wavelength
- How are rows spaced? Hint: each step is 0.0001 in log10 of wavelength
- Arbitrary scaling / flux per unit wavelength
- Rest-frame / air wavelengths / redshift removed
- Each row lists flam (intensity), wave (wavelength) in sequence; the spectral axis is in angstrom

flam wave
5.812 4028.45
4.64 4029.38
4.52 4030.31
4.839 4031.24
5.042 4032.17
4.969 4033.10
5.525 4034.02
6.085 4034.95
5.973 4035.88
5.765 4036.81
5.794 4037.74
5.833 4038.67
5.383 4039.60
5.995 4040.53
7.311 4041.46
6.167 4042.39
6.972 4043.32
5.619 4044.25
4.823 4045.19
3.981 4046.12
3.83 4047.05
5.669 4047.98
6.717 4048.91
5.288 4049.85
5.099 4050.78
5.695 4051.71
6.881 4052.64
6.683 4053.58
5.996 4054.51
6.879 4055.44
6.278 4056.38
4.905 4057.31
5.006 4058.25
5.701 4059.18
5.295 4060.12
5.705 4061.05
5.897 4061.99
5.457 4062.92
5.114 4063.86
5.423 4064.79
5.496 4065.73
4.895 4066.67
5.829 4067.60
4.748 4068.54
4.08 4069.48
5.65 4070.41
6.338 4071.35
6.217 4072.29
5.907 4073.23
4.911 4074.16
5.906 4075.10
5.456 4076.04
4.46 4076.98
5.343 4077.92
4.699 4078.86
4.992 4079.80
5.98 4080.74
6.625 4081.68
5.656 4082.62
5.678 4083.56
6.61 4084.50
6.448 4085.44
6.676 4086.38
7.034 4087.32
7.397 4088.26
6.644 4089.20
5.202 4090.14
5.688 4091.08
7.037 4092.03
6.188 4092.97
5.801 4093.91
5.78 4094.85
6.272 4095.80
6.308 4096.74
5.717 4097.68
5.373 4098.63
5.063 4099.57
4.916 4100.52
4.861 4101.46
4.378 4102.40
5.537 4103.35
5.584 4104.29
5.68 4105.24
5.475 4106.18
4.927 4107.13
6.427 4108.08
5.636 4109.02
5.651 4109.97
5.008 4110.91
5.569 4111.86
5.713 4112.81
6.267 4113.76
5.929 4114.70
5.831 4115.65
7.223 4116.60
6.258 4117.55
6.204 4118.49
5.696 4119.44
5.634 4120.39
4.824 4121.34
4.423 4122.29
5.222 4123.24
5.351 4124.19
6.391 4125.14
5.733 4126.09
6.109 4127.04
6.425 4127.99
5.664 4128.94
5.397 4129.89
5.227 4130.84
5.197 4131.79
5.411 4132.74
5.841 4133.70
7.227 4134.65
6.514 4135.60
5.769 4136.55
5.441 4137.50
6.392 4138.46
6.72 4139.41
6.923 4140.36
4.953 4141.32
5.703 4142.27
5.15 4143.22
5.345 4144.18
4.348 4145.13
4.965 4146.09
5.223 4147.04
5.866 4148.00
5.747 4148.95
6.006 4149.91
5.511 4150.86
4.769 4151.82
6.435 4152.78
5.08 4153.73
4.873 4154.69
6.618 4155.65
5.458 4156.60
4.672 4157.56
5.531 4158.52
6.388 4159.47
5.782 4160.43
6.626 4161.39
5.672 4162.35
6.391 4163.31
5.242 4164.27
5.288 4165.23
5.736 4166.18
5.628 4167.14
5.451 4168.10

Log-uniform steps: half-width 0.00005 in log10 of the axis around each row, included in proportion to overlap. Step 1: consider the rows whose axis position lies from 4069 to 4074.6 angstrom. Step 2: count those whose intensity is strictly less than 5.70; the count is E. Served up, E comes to 3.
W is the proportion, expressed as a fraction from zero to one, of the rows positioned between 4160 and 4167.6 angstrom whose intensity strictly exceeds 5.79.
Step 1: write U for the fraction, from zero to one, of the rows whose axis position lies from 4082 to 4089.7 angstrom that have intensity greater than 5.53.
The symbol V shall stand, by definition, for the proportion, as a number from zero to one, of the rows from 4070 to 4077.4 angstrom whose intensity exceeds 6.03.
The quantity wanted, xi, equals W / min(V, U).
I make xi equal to 1.0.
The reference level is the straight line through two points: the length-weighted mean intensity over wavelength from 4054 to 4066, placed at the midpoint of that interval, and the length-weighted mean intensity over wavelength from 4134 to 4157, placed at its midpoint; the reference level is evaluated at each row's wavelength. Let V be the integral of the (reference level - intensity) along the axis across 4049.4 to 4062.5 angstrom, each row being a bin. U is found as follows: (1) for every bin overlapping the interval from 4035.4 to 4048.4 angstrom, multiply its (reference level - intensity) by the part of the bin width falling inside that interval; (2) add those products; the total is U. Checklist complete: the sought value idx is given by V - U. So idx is -1.9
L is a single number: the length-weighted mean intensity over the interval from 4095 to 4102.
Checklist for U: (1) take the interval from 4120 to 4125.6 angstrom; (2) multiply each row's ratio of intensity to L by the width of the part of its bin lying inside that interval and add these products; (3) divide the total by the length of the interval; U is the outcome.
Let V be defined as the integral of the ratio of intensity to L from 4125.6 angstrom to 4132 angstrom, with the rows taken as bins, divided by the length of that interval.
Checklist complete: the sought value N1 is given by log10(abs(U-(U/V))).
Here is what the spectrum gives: -1.47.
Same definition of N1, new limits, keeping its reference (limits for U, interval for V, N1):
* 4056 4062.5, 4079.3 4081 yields -1.75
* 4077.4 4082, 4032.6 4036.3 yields -1.62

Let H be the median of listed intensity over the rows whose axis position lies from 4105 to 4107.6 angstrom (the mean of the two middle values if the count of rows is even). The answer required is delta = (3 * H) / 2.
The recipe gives 8.21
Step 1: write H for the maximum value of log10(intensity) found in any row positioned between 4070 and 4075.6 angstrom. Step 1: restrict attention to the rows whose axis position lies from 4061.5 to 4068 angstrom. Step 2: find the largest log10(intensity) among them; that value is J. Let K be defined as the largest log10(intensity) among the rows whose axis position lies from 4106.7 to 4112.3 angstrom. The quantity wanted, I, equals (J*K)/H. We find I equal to 0.78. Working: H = 0.80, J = 0.771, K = 0.81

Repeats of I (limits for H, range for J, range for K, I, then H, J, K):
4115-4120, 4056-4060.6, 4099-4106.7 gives 0.70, 0.86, 0.798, 0.75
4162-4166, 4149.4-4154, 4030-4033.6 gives 0.71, 0.81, 0.809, 0.70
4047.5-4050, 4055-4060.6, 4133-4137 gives 0.87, 0.83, 0.838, 0.86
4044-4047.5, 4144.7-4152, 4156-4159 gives 0.77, 0.75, 0.779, 0.74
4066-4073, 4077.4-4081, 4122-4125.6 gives 0.78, 0.80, 0.777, 0.81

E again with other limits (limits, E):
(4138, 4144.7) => 3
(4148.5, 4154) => 3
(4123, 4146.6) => 13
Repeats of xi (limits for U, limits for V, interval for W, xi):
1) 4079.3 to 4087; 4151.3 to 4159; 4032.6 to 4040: 2.0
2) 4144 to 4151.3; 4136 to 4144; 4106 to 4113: 0.3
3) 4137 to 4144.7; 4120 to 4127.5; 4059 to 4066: 0.5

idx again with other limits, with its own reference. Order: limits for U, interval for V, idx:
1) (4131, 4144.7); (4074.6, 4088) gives -0.3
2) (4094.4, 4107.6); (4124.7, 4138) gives -5.8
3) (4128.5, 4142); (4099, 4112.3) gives 7.2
